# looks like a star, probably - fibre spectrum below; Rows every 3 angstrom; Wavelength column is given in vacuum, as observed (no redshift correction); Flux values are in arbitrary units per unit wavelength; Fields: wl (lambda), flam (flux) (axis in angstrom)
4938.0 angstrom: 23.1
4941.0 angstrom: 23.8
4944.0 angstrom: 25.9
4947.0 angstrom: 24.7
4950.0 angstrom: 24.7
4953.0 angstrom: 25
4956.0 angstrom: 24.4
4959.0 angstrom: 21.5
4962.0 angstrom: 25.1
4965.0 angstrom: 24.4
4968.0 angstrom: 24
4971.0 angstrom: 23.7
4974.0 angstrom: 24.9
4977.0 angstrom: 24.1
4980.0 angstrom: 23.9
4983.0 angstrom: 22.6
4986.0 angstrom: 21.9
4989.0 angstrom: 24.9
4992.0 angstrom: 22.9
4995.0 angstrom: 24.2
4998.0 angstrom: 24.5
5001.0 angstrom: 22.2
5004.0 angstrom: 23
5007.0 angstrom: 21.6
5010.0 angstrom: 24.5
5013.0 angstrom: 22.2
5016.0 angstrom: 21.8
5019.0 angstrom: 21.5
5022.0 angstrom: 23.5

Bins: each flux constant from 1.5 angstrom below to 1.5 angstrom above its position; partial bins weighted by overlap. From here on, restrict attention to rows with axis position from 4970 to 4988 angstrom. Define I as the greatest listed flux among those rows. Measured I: 24.9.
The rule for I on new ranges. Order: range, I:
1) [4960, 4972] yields 25.1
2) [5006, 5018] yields 24.5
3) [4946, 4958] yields 25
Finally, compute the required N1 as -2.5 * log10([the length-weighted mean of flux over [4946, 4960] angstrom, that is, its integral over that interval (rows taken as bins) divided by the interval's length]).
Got -3.456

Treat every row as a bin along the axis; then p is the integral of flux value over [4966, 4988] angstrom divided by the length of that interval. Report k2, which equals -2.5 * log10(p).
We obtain -3.43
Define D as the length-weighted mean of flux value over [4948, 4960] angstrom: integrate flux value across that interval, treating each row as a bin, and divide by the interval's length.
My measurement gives 24.0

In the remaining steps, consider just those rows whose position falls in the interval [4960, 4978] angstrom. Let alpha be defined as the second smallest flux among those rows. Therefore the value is 24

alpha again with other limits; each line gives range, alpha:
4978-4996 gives 22.6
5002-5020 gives 21.6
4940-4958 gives 24.4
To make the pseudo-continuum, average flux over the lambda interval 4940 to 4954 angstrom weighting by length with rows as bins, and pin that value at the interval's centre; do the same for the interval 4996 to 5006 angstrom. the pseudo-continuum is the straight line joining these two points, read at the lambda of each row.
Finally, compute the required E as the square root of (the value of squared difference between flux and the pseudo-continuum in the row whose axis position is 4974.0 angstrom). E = 0.9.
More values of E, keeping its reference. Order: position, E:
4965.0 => 0.1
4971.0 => 0.4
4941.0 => 1.2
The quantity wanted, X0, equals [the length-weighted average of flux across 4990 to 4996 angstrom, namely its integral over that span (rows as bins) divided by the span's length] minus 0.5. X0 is 23.1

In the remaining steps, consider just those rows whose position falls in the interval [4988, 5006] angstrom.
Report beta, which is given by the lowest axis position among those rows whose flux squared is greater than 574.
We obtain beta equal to 4989.0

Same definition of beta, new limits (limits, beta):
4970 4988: 4974.0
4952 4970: 4953.0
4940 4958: 4944.0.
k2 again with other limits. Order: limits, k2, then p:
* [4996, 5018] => -3.40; 22.8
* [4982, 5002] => -3.42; 23.4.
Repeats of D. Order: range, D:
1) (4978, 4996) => 23.4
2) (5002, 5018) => 22.6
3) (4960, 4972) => 24.2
